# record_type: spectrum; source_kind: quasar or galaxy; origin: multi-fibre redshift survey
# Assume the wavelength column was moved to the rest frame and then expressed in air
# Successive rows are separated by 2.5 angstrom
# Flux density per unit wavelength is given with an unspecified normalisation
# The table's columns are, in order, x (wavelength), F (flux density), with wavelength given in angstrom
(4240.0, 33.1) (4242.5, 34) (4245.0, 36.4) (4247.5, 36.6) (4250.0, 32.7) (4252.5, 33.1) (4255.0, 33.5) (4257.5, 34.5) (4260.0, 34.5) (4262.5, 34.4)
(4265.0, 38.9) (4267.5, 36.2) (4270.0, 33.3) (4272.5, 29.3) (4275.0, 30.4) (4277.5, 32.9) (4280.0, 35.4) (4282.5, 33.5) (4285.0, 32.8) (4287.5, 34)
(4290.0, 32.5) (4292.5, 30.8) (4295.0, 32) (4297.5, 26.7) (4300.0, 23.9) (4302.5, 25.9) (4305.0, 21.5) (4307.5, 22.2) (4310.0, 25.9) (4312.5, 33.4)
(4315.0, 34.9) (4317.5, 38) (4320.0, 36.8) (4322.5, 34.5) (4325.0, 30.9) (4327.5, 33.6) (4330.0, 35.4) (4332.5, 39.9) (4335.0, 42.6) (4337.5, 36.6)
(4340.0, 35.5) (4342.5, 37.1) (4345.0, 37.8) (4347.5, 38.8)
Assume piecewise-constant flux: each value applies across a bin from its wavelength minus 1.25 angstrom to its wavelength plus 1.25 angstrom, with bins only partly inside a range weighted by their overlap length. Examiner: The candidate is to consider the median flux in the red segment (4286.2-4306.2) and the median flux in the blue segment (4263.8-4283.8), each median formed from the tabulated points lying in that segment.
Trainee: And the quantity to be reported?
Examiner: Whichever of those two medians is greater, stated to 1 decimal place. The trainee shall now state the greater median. 33.4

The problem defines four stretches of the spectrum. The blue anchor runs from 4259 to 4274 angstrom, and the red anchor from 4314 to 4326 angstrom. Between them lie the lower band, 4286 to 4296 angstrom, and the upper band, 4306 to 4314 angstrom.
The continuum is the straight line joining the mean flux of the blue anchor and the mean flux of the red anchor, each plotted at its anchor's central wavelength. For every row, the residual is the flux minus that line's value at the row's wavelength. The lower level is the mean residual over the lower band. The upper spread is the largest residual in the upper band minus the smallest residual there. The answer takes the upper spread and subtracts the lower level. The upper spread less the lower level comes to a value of 13.5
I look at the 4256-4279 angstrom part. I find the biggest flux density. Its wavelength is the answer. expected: 4265.0 angstrom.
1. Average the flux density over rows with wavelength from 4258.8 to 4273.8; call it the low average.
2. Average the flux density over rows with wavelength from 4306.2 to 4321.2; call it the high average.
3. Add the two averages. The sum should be 66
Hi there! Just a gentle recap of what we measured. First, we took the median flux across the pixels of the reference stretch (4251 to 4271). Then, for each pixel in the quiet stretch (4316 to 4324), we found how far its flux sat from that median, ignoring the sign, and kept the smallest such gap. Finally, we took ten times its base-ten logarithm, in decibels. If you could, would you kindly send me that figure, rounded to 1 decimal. -13.0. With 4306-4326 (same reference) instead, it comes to -13.0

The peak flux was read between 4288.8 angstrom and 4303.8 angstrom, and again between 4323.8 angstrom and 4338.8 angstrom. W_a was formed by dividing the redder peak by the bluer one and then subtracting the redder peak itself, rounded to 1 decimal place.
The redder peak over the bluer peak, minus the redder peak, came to -41.3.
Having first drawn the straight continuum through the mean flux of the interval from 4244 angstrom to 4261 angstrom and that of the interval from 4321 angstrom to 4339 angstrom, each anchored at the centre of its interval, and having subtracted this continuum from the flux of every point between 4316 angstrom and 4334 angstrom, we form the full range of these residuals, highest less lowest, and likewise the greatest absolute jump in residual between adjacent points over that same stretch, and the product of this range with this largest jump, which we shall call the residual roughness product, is 39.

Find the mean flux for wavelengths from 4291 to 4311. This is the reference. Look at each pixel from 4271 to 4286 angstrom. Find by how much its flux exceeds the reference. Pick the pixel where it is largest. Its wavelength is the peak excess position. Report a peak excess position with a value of 4280.0 angstrom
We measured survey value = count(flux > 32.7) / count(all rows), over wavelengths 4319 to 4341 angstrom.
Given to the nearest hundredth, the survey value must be 0.89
